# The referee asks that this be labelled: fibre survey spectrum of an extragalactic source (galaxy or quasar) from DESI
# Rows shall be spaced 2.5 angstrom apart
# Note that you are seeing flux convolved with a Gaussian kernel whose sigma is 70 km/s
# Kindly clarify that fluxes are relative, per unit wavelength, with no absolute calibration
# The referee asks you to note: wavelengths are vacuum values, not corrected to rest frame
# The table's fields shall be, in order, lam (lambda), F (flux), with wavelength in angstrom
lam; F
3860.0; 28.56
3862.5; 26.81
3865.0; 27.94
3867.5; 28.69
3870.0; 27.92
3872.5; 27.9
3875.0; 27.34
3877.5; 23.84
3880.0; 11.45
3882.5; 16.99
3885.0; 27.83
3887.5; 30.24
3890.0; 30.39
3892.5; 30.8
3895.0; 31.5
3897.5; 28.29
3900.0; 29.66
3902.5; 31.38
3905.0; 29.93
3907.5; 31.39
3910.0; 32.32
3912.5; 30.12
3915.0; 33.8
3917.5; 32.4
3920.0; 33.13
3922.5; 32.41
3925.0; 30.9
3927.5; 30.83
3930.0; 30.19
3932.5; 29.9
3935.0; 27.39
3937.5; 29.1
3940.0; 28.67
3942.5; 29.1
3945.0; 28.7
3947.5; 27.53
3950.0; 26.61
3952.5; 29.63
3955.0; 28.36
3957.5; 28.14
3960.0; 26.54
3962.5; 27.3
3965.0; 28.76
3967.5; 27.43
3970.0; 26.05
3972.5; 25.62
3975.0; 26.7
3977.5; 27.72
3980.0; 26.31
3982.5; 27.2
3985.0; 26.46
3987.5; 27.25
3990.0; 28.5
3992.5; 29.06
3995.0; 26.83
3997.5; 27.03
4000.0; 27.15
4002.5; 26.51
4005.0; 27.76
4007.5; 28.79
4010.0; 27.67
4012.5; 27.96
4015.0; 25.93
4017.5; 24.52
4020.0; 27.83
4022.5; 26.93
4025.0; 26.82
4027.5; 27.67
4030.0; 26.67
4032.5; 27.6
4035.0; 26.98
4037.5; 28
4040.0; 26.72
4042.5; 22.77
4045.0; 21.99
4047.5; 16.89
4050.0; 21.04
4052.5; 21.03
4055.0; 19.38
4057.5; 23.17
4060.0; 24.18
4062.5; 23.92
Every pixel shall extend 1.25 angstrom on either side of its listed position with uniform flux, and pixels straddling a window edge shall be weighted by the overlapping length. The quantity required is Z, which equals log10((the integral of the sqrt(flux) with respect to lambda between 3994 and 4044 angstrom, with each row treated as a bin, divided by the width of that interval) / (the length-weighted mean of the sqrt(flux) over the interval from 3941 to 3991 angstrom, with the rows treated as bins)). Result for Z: 0.00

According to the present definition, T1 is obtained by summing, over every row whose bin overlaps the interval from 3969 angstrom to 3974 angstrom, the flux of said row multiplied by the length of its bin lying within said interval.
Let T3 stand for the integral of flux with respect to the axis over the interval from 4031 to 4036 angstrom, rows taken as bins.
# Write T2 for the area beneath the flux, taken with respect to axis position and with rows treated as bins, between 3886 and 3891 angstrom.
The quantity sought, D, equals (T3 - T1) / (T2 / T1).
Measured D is 6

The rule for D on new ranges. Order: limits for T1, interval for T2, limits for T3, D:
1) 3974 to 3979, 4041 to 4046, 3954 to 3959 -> 6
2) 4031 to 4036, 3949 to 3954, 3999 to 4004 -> -2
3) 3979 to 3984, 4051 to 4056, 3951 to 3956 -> 14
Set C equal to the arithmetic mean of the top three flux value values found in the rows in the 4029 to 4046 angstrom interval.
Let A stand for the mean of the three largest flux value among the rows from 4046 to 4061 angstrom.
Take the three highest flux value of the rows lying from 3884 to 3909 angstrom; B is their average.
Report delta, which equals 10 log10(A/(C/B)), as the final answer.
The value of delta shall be 14.2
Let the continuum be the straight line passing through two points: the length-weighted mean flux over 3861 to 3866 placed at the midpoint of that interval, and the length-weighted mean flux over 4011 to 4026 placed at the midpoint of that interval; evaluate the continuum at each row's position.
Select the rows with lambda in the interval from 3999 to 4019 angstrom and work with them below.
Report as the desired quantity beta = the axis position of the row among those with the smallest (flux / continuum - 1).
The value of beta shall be 4017.5 angstrom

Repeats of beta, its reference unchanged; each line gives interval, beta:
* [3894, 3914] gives 3897.5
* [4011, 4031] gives 4017.5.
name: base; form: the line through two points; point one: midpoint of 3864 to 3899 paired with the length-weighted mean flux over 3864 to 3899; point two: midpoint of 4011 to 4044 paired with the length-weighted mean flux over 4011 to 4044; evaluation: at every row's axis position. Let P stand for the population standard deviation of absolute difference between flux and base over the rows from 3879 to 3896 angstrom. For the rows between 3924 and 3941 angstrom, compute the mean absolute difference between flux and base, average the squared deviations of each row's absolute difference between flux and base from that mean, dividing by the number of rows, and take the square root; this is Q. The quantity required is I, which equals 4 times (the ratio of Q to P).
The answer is 1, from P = 4.3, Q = 1.2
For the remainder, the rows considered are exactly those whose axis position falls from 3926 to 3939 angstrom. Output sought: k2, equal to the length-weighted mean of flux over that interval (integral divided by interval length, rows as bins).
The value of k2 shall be 29.5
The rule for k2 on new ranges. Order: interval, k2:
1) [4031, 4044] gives 26.3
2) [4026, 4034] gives 27.3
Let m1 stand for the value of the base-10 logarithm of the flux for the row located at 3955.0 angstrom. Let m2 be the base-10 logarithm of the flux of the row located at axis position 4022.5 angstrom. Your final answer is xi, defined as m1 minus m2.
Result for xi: 0.02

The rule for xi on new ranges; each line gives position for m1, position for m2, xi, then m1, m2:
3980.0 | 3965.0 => -0.04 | 1.42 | 1.46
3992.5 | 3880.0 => 0.40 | 1.46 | 1.06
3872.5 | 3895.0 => -0.05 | 1.45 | 1.50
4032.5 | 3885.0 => 0.00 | 1.44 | 1.44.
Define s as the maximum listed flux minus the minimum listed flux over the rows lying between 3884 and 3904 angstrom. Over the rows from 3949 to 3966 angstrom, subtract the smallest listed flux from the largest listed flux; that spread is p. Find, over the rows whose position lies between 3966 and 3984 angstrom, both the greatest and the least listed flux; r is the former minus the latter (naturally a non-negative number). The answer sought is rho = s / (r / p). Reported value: 5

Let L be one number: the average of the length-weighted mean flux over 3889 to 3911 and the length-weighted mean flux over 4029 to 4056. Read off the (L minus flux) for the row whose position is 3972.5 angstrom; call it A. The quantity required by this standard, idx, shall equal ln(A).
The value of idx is 0.4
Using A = 1.5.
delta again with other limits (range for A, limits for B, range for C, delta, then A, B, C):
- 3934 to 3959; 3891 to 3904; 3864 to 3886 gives 15.1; 29.3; 31.2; 28.2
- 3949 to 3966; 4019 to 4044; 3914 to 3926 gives 13.9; 28.9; 27.8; 33.1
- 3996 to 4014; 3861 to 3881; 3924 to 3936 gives 14.1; 28.2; 28.2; 30.6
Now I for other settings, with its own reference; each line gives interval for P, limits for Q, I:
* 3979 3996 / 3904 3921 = 6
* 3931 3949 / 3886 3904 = 5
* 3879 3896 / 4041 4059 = 2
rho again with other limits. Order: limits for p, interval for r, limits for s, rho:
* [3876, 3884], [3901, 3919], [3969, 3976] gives 3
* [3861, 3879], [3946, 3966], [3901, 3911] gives 4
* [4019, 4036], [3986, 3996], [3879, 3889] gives 10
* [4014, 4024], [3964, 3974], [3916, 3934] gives 3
